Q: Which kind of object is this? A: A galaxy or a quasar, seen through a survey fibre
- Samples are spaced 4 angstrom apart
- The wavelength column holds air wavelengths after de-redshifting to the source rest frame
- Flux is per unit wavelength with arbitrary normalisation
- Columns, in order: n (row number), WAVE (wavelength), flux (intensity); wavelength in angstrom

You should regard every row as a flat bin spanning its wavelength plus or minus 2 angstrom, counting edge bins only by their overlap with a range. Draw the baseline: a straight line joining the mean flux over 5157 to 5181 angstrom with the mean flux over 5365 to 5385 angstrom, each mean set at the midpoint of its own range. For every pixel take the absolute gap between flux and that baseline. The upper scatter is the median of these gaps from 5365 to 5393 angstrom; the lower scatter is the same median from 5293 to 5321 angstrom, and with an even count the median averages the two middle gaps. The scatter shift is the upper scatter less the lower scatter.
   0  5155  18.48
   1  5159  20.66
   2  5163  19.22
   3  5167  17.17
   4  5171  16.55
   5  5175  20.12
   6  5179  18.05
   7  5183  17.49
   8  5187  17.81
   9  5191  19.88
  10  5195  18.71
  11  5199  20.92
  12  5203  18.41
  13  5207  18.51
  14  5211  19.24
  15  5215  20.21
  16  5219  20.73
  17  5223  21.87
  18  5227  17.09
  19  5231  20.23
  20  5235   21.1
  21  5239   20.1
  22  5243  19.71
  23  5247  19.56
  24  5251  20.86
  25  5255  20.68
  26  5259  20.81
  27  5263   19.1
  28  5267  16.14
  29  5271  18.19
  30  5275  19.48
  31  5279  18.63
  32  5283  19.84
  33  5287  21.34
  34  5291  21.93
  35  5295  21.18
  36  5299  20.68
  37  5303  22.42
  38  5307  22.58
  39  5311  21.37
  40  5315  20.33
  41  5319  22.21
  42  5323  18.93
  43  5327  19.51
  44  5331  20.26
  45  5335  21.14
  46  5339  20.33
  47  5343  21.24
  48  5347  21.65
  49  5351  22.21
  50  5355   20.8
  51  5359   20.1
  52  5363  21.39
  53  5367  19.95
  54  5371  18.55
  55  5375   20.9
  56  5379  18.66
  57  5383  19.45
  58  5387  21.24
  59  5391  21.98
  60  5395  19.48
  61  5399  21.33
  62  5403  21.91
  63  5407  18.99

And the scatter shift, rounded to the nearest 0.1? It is -1.2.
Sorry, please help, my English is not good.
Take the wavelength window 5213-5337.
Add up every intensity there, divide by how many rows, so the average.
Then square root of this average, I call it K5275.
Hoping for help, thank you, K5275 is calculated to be 4.50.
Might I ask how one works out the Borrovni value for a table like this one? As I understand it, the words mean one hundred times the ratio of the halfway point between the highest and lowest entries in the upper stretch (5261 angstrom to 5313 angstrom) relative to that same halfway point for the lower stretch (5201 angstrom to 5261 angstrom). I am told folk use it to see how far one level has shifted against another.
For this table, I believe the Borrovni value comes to 99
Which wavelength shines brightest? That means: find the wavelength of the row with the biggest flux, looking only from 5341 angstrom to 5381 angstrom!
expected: 5351 angstrom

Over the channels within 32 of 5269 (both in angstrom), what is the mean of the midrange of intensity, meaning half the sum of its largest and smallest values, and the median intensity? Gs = 19.5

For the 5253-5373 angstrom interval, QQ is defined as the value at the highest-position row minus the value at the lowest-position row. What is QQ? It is -2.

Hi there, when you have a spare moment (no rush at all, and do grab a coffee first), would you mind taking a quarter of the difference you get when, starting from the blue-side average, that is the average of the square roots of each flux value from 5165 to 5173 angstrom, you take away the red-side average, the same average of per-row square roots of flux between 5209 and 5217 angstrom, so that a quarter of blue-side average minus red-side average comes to -0.08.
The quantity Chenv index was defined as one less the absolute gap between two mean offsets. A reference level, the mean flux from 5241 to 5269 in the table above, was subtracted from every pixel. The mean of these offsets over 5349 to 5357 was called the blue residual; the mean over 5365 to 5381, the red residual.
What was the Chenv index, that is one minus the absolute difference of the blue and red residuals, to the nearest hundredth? -0.99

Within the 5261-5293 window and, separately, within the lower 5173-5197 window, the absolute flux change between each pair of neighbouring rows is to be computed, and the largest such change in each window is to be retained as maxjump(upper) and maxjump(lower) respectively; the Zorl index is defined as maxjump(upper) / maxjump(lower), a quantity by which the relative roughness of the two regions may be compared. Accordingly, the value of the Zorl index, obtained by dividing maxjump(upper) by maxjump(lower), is 1.4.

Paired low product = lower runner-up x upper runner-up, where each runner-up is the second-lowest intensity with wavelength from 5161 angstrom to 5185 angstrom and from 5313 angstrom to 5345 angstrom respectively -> 335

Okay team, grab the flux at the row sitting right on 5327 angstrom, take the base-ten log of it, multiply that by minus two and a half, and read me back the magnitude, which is -3.23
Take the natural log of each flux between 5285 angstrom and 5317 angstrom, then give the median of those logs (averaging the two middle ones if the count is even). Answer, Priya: 3.06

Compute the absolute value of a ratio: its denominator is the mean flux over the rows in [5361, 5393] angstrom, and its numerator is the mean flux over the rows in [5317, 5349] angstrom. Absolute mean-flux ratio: 1.02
